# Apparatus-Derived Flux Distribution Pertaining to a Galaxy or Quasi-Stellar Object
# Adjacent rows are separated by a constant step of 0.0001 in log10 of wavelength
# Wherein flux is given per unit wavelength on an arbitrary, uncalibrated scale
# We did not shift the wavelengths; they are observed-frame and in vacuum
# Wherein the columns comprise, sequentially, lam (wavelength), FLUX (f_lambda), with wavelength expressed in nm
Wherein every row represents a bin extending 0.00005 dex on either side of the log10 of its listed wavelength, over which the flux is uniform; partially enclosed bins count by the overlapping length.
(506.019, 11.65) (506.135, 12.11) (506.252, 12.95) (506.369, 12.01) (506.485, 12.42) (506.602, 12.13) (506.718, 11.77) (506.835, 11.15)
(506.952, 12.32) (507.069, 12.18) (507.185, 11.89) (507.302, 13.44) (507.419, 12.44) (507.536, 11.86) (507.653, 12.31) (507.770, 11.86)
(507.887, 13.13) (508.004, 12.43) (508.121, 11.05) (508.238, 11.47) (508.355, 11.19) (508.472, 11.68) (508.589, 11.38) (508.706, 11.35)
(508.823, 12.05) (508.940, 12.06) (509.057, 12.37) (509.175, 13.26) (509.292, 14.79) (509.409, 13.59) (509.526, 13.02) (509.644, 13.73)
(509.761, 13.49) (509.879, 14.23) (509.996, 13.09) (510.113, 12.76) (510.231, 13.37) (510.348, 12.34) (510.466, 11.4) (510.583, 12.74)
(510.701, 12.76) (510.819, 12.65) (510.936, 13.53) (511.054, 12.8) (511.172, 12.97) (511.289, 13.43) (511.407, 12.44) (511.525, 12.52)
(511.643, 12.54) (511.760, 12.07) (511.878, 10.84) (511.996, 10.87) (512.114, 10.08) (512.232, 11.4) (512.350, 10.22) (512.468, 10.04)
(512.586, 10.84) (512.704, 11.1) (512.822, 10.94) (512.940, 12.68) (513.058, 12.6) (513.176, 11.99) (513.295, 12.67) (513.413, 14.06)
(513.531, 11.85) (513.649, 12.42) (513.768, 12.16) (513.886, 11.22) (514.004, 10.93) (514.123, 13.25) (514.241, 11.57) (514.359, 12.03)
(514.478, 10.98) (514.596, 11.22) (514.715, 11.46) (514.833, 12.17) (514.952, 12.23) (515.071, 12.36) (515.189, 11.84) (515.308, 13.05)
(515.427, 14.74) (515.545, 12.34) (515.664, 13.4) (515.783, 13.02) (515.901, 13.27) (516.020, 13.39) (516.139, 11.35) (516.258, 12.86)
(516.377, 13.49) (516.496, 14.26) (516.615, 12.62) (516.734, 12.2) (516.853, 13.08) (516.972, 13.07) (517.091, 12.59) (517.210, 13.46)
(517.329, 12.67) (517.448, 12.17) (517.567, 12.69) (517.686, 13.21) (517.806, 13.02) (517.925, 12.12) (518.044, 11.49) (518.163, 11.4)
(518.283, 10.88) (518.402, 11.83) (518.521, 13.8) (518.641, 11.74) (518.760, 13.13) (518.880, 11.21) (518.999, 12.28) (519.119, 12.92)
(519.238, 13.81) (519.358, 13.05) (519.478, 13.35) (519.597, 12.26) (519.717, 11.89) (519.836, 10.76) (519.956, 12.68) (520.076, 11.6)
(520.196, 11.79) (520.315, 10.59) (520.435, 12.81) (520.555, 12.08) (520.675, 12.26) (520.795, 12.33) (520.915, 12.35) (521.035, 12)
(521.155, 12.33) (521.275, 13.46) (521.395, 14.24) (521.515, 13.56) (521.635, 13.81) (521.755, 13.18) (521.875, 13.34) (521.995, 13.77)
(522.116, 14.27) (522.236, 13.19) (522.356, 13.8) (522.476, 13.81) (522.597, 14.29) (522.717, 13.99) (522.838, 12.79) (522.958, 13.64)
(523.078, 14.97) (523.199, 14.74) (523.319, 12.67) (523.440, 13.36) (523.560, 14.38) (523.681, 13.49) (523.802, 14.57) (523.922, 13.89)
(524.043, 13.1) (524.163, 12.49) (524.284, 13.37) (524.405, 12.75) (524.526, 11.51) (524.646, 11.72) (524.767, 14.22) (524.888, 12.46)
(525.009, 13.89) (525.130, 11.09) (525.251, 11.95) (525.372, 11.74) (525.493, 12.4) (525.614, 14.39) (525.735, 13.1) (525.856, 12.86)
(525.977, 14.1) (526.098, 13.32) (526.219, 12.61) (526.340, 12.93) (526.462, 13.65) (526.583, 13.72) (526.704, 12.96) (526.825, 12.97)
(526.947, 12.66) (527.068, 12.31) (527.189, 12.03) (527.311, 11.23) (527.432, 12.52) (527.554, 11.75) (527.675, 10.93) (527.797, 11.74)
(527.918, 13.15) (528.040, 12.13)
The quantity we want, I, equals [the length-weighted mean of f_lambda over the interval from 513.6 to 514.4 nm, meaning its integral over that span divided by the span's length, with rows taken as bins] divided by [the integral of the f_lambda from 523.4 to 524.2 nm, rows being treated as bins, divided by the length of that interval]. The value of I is 0.87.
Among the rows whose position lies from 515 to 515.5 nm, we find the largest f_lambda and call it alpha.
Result 14.74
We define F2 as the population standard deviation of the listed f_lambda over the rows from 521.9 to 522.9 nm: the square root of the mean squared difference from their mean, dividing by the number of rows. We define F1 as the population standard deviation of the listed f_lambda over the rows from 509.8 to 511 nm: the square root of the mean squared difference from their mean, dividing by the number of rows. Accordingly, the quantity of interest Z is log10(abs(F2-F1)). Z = -0.6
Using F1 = 0.71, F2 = 0.48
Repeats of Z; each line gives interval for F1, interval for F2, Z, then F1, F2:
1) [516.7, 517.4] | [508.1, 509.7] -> -0.2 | 0.41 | 1.10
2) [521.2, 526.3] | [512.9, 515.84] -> -2.9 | 0.90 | 0.90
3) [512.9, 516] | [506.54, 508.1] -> -0.5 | 0.90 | 0.57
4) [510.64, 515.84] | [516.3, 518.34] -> -0.7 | 1.04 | 0.82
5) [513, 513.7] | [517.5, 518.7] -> -0.8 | 0.72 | 0.88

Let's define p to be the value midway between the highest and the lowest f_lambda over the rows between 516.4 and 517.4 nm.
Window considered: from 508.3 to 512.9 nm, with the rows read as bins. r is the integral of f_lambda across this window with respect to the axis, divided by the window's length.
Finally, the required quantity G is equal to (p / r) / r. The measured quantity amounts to 0.088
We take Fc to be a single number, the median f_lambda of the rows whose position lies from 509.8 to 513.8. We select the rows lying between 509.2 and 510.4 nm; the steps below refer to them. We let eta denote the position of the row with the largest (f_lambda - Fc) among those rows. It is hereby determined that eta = 509.292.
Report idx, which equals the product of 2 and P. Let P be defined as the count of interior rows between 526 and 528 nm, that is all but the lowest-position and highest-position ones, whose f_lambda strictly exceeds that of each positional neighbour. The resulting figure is 6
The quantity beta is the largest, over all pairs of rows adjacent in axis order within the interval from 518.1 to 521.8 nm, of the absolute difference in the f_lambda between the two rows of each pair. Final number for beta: 2.22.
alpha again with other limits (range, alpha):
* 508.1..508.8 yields 11.68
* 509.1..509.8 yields 14.79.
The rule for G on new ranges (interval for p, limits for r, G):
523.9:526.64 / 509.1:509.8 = 0.069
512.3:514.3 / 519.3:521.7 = 0.078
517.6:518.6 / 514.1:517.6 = 0.077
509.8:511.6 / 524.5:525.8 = 0.080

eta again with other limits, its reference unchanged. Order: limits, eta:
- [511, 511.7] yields 511.289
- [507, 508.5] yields 507.302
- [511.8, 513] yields 512.940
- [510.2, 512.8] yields 510.936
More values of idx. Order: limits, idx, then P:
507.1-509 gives 10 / 5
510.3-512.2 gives 10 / 5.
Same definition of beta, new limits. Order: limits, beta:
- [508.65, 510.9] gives 1.53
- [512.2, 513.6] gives 2.21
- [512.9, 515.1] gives 2.32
